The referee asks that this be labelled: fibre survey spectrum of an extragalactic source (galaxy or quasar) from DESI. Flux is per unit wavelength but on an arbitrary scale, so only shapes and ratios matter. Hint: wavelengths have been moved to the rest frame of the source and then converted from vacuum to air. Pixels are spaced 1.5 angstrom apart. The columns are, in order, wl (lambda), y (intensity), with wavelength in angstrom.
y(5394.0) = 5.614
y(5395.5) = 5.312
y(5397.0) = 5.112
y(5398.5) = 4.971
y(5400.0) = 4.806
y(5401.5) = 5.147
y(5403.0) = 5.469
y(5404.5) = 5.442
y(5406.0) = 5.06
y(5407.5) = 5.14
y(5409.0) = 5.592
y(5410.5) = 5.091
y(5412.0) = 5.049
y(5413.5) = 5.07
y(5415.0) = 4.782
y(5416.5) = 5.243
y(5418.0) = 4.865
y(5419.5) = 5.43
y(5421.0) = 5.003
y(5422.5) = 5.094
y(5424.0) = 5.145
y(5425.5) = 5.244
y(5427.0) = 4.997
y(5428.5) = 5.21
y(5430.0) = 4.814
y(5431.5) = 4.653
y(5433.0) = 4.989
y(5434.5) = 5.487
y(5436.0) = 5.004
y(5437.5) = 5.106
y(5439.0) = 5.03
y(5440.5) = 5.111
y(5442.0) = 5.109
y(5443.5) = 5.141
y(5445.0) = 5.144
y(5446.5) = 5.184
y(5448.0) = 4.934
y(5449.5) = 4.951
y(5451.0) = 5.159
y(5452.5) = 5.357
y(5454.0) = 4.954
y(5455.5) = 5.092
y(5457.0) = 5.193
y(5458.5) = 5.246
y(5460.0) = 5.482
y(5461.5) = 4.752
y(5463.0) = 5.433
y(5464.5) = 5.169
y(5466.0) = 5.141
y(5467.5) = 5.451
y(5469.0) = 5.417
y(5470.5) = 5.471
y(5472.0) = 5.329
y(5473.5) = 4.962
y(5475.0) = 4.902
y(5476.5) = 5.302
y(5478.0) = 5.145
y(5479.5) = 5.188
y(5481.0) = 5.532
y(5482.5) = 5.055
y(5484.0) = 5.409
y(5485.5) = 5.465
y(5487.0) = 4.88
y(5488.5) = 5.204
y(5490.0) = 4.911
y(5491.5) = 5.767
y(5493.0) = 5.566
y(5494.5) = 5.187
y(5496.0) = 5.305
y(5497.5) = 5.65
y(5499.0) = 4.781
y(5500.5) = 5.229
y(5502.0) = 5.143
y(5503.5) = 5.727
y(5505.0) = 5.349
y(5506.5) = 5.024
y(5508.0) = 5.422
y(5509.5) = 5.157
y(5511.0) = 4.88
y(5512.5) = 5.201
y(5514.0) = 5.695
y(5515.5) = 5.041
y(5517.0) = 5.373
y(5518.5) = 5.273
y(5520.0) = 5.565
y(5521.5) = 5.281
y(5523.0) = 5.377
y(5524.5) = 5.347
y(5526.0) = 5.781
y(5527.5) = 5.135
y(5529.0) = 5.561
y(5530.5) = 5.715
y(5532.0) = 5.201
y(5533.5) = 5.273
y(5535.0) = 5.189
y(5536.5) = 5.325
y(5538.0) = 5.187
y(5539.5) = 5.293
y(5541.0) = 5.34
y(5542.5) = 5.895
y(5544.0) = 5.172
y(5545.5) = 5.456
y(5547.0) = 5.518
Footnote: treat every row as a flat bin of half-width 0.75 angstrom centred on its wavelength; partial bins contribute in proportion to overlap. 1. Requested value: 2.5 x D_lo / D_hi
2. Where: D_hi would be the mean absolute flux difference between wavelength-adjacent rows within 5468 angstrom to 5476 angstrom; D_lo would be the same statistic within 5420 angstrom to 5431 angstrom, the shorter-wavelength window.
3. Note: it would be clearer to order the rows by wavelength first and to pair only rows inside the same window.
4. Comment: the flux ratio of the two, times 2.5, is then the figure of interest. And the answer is 2.9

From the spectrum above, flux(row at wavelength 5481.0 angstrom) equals 5.532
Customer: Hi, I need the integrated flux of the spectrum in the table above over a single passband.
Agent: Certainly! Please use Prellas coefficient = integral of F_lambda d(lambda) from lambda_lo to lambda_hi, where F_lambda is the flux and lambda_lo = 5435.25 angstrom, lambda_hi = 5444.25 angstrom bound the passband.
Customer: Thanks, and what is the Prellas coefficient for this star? 45.8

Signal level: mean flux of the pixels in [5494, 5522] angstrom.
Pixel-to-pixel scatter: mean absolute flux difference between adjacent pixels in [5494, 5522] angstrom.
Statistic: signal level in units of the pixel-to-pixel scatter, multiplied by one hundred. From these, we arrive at 1446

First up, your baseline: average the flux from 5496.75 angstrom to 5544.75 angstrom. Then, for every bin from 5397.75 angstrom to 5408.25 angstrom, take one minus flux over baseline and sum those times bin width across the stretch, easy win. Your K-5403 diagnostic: 0.36 angstrom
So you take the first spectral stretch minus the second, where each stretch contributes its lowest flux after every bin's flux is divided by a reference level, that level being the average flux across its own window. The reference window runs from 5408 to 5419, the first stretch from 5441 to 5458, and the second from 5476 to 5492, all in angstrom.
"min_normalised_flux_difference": 0.011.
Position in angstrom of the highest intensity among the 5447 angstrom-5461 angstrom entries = 5460.0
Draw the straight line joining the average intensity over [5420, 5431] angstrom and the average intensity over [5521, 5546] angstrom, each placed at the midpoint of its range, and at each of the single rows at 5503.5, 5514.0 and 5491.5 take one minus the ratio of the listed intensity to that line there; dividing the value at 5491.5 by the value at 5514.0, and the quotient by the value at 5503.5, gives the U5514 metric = -17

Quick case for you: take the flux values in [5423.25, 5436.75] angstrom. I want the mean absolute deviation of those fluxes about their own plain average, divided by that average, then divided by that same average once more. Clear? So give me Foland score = 0.0073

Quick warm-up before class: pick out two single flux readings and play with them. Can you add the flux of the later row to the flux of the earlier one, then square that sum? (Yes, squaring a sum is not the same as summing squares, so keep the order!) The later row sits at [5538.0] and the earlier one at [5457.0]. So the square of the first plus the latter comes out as 108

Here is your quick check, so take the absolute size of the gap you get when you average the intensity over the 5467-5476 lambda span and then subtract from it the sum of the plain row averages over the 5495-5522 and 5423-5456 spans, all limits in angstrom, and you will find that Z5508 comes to 5.11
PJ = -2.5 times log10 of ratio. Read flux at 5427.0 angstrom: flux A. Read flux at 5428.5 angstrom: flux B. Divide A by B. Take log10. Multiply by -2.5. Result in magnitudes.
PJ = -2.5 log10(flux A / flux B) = 0.045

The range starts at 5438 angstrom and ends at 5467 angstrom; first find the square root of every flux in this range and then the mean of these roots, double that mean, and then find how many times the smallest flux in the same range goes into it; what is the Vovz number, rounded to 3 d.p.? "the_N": 0.954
